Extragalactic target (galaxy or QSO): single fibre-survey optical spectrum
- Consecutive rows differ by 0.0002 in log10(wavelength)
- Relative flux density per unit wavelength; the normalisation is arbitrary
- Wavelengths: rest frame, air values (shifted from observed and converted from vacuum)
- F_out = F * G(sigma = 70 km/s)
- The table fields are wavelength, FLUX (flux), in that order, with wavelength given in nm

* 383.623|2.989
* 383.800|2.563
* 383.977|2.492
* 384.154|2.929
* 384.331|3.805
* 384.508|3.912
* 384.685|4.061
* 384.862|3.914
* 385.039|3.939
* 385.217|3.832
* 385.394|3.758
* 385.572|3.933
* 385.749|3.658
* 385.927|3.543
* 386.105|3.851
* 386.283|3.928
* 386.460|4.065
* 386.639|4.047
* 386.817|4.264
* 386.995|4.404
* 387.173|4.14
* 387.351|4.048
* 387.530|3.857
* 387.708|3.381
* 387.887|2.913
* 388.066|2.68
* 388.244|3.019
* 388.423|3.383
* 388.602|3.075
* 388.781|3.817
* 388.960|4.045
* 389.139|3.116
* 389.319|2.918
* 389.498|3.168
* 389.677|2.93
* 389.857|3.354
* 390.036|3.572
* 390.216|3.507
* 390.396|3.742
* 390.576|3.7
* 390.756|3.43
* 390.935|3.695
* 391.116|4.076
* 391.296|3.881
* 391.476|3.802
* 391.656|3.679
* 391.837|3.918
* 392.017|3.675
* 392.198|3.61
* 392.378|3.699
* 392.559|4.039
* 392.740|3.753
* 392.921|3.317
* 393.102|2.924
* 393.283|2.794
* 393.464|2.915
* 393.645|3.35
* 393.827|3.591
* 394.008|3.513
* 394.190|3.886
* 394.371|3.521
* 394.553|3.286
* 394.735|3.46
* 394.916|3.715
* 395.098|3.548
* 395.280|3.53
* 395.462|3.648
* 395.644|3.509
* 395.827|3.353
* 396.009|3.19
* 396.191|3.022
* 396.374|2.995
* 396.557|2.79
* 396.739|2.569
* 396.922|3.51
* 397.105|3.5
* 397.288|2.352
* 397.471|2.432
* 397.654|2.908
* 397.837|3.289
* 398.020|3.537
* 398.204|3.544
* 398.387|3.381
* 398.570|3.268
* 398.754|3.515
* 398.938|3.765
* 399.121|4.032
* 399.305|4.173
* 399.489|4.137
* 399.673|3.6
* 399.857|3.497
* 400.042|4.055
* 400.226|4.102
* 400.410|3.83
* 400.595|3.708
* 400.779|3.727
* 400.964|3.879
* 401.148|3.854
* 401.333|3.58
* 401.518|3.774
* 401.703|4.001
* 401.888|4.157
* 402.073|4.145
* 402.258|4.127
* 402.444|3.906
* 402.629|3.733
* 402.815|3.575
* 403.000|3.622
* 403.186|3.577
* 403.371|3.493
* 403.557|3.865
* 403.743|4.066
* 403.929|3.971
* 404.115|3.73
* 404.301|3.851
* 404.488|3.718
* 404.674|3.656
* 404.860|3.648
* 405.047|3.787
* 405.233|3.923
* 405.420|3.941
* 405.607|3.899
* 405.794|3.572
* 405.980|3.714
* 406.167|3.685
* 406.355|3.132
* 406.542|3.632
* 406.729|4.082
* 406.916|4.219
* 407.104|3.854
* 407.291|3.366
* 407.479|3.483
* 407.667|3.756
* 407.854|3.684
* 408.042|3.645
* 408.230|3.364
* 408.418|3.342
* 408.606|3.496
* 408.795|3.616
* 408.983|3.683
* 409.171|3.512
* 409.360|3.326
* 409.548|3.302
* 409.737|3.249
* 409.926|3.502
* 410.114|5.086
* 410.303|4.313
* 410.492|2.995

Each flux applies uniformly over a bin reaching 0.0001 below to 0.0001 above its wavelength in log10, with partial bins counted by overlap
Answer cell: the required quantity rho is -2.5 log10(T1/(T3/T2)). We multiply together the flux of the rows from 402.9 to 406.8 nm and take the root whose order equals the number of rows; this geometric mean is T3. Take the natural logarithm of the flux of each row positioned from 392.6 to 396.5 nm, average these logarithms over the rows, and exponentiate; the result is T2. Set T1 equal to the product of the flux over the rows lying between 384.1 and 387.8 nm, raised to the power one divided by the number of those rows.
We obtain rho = -1.35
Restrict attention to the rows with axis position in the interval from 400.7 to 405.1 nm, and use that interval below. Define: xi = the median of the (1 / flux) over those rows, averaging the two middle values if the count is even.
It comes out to 0.265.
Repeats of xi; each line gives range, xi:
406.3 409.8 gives 0.285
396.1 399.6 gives 0.296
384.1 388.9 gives 0.260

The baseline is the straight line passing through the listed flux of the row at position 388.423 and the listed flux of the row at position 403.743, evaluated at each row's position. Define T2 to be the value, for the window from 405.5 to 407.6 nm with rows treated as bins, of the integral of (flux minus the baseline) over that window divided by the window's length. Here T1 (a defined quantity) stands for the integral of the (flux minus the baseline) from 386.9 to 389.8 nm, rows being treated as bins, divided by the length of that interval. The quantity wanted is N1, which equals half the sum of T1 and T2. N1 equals -0.22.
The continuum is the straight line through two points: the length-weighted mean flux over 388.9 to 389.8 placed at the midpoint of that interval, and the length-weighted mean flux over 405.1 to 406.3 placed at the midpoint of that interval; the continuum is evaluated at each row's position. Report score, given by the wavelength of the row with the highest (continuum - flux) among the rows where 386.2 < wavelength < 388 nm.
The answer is 387.887 nm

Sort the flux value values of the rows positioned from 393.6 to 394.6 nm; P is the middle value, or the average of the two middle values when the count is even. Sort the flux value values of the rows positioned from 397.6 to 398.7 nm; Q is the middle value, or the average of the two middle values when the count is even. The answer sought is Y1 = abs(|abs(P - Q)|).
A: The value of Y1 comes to 0.18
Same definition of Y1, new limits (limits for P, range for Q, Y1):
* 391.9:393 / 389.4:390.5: 0.26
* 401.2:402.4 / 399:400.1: 0.02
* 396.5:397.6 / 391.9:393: 1.01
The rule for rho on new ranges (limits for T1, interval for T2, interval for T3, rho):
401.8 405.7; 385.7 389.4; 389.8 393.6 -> -1.47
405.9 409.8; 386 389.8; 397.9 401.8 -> -1.32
